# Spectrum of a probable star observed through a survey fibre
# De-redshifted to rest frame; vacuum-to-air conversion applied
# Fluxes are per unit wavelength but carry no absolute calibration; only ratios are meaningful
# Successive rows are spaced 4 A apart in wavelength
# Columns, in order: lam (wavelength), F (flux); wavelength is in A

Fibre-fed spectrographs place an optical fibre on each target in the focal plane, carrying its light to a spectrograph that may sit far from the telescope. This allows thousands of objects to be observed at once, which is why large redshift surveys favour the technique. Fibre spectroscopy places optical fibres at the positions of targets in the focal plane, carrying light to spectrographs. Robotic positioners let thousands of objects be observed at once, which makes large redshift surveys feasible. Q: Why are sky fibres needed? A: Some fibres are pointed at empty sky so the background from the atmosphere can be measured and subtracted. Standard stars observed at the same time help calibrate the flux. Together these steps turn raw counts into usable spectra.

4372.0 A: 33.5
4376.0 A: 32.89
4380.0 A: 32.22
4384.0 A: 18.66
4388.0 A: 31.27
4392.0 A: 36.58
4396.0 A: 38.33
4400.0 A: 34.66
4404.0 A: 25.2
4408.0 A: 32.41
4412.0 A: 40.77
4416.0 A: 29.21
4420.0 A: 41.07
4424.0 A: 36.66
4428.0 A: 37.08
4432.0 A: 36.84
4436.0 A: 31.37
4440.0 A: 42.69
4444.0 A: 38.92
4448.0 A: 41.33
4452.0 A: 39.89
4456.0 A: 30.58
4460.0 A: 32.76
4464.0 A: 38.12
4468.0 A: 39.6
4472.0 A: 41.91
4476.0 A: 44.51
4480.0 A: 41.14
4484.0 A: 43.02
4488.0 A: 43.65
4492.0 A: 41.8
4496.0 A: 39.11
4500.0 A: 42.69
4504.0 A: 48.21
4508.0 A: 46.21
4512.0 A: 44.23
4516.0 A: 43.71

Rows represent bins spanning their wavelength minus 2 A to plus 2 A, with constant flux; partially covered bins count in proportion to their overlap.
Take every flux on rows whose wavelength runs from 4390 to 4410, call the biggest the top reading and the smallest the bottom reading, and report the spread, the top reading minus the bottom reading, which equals 13.1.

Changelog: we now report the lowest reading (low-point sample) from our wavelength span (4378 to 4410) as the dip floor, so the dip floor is 18.66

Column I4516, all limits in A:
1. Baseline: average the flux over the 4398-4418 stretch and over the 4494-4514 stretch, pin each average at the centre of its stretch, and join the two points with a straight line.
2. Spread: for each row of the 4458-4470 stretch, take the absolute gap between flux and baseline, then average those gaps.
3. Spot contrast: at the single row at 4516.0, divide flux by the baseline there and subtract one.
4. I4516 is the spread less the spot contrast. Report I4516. 2.5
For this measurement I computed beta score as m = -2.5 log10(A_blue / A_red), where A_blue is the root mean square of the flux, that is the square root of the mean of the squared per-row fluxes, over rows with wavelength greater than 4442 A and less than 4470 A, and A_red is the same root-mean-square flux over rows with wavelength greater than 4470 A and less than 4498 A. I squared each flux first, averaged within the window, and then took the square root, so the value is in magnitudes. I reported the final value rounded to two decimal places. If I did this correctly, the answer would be 0.13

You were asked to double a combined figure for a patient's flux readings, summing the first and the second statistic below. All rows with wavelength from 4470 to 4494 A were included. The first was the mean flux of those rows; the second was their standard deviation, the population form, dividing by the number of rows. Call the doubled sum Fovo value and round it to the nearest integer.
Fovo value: 88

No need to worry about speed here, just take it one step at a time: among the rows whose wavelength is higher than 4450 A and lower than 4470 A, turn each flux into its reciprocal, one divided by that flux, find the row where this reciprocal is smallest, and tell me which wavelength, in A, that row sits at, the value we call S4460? 4452.0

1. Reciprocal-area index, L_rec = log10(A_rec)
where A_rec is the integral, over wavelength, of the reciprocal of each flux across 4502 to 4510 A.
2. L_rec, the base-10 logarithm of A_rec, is -0.77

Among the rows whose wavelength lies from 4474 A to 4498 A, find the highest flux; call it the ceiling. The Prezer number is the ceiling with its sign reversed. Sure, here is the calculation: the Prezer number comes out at -44.5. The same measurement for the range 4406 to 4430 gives -41.1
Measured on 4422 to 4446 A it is -42.7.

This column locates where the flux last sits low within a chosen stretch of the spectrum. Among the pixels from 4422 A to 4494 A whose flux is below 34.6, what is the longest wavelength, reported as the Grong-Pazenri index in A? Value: 4460.0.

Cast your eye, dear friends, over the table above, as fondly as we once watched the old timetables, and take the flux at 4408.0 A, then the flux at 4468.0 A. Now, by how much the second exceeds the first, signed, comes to 7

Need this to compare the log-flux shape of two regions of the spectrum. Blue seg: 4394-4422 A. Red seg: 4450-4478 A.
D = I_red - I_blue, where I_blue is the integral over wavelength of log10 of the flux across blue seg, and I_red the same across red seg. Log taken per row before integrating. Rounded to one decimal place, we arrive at 1.3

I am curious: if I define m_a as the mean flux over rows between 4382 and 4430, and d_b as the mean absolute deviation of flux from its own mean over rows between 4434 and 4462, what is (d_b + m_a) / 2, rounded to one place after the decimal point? 19.0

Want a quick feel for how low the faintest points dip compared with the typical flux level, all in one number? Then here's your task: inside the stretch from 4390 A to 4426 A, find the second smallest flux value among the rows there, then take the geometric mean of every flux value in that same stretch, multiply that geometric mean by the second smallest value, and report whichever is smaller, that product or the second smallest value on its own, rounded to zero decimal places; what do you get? 29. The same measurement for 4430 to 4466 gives 31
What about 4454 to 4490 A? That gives 33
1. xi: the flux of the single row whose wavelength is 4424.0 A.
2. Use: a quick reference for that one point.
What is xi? 36.66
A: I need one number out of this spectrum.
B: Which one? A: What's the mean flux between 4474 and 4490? 43.1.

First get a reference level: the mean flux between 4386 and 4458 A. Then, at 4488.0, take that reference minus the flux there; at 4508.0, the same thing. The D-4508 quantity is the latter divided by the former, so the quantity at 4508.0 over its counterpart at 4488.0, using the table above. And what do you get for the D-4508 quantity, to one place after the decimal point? 1.3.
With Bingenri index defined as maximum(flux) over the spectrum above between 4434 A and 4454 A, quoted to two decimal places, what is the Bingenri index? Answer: 42.69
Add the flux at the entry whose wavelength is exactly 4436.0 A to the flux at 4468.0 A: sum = 71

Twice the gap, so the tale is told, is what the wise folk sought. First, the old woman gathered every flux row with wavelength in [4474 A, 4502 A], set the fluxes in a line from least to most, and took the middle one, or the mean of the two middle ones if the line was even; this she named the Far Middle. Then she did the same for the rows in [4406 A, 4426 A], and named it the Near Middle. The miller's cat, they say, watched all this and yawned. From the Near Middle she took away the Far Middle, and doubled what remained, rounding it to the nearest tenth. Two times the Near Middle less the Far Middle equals -12.1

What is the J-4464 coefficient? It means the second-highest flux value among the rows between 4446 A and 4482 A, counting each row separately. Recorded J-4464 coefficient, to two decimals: 41.91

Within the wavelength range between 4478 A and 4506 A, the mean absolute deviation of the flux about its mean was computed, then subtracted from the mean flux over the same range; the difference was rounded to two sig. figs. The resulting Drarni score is 41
